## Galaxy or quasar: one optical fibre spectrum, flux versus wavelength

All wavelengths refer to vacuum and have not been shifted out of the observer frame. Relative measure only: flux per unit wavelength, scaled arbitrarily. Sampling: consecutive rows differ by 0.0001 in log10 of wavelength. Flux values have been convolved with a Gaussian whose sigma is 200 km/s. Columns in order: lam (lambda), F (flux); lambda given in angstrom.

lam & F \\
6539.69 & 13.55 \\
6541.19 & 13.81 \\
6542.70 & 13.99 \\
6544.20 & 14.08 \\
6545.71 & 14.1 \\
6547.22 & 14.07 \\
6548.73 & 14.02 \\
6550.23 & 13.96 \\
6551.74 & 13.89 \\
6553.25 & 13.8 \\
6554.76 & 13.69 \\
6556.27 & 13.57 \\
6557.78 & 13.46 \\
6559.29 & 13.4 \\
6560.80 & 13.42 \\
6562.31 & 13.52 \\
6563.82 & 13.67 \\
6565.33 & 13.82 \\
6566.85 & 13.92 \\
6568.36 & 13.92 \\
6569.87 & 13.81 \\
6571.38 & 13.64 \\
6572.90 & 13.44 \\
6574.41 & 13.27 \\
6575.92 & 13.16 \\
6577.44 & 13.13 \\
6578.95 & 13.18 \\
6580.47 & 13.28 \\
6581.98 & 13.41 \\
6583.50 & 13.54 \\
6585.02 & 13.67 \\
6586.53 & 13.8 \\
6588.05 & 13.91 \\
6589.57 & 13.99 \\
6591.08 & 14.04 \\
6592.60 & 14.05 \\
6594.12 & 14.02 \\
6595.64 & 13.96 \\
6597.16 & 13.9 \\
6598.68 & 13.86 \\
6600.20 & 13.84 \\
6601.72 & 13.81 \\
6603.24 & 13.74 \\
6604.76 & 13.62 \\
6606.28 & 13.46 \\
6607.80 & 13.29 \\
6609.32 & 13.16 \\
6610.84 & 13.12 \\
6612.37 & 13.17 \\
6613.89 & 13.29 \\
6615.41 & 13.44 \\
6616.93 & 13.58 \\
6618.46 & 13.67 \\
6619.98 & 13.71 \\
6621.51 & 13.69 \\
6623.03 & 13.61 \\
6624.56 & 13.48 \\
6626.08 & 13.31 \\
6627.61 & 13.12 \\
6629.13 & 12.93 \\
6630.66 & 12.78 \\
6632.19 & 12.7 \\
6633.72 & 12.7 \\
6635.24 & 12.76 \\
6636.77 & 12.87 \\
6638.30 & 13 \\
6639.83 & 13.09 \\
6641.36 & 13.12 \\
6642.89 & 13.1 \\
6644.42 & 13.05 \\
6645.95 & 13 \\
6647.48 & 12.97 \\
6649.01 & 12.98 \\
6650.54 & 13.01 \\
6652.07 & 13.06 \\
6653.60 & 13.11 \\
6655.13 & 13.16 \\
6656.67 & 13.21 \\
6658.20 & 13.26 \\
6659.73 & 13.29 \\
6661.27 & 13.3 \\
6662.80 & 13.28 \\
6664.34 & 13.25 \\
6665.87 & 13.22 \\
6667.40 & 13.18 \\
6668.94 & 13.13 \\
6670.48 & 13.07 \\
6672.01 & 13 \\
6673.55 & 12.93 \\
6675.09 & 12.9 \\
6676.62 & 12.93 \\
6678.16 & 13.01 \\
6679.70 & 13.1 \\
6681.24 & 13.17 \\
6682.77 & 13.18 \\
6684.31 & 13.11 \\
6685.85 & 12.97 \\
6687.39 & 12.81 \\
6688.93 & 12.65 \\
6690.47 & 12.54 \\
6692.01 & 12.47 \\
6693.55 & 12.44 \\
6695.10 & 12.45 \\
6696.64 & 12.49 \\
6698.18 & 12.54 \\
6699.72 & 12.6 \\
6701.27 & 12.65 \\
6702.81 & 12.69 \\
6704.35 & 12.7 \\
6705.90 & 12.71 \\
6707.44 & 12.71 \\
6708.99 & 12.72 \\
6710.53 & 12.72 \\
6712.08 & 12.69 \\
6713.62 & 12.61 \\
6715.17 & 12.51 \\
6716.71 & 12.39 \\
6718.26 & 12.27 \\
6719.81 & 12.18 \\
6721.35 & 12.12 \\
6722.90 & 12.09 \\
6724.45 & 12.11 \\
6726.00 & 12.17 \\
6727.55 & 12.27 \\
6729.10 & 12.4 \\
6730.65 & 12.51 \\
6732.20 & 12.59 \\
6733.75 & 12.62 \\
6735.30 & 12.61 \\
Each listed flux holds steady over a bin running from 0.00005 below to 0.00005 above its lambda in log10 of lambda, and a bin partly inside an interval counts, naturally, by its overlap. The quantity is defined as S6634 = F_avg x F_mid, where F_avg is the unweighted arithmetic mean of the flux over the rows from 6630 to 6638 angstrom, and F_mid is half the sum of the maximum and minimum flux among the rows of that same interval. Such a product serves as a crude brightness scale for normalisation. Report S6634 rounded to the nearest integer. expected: 163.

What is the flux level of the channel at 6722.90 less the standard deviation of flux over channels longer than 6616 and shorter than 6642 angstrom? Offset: 11.7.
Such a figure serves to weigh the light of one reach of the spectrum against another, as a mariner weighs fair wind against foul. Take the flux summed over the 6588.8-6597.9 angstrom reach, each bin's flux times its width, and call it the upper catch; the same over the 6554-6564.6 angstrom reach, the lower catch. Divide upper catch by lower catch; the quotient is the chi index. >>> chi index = 0.89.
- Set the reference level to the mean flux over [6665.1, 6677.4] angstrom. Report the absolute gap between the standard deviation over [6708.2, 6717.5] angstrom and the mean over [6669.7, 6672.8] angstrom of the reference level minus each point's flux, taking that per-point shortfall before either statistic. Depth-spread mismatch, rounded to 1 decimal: 0.1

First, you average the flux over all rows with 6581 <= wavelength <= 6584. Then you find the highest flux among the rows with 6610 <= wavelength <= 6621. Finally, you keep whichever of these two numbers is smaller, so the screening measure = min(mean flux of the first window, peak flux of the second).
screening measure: 13.5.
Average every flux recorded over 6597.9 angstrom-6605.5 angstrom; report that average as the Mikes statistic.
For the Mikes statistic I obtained 13.77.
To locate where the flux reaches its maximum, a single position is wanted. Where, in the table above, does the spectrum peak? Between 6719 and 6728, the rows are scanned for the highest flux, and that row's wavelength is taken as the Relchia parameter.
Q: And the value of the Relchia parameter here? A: 6727.55 angstrom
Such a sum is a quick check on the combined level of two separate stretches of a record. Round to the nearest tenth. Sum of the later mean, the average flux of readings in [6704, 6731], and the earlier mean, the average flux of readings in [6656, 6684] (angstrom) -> 25.6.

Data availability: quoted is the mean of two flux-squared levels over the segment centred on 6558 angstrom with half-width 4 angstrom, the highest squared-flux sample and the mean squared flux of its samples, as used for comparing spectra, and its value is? 185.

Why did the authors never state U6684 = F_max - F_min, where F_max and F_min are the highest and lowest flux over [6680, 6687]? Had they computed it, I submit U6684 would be 0.21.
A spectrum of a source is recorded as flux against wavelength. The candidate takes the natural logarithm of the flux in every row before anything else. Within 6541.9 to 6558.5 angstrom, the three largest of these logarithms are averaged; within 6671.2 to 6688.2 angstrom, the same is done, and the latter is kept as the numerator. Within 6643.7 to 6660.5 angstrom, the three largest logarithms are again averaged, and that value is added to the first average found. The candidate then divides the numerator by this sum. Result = 0.493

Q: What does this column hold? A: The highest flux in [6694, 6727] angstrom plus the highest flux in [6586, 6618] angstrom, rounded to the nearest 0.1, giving 26.8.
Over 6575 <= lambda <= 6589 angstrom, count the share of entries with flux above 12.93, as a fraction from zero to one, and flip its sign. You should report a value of -1.0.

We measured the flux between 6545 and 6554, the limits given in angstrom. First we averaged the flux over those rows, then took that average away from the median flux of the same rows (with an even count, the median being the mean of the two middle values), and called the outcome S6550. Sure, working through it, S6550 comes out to 0.017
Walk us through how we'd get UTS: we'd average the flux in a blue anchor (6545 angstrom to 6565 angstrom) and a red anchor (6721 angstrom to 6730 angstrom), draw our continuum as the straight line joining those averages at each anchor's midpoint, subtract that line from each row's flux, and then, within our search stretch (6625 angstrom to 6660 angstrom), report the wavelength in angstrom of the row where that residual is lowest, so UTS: 6632.19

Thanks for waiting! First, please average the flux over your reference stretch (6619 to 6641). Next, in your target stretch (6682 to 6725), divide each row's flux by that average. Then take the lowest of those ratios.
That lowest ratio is 0.92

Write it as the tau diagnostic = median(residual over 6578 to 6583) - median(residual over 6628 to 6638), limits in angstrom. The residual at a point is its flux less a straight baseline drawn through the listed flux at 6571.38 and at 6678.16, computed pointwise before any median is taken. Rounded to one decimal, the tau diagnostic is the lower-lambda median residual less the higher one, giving 0.2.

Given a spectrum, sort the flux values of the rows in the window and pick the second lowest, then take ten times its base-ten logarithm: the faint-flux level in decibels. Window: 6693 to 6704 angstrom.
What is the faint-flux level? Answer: 10.95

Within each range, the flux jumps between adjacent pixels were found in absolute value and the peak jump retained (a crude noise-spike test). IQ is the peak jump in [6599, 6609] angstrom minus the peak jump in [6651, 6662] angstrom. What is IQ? 0.12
